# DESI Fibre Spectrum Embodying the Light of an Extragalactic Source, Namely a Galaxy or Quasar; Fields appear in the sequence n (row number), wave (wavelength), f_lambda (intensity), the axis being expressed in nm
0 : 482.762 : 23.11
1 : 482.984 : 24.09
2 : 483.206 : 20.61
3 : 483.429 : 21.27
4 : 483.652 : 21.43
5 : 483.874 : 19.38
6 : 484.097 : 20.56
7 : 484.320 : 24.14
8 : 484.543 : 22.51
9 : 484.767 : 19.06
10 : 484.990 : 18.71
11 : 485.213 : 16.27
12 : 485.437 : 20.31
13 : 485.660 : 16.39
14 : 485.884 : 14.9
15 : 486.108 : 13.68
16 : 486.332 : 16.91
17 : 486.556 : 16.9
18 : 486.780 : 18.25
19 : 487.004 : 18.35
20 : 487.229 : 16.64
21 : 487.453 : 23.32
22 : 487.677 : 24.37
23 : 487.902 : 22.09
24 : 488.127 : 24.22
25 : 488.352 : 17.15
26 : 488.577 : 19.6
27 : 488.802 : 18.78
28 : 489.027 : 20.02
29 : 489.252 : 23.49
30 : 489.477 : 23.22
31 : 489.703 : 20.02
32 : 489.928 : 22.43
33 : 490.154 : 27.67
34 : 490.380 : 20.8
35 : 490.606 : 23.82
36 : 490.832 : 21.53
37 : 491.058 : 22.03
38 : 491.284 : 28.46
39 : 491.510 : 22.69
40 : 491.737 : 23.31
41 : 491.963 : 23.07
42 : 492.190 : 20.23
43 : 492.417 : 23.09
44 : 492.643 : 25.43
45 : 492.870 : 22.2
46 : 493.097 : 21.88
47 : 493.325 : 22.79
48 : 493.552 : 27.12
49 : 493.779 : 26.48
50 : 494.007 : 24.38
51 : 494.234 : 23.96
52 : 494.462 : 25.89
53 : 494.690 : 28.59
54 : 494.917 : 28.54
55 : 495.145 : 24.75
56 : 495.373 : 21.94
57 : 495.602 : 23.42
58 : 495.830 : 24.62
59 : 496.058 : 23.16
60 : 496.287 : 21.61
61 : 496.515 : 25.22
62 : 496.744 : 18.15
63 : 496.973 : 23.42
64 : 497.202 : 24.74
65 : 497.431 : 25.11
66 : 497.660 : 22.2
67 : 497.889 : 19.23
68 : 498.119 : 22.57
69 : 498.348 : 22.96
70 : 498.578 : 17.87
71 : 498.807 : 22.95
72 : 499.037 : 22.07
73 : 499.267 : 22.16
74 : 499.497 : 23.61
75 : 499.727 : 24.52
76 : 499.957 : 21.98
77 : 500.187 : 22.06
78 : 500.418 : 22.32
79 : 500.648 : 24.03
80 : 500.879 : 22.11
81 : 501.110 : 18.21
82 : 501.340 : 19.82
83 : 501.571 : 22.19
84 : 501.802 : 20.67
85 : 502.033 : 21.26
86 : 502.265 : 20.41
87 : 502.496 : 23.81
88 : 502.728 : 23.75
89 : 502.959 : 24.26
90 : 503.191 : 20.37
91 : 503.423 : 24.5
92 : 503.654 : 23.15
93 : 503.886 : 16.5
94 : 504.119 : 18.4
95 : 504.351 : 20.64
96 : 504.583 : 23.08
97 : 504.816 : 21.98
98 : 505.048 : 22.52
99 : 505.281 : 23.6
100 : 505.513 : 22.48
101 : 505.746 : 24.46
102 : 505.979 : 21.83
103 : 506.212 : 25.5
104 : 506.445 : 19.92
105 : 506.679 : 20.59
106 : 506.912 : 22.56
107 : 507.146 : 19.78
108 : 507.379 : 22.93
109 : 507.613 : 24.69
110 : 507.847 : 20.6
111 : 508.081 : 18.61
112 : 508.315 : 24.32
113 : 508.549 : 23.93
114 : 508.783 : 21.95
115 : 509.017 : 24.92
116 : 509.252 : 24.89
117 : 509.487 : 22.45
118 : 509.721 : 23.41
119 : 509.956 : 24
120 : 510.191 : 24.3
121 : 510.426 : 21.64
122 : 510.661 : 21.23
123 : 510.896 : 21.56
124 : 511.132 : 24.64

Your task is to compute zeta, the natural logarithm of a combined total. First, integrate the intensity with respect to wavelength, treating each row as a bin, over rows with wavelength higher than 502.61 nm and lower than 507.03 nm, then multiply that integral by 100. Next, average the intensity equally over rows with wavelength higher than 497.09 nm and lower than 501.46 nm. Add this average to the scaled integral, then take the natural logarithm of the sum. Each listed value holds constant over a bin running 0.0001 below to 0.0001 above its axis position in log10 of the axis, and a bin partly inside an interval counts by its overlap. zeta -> 9.19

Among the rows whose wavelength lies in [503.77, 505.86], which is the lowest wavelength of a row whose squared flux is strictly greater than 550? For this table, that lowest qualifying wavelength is 505.281 nm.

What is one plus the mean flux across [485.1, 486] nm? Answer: 18.0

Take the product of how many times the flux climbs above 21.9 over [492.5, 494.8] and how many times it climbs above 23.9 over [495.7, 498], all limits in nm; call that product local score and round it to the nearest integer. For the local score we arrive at 36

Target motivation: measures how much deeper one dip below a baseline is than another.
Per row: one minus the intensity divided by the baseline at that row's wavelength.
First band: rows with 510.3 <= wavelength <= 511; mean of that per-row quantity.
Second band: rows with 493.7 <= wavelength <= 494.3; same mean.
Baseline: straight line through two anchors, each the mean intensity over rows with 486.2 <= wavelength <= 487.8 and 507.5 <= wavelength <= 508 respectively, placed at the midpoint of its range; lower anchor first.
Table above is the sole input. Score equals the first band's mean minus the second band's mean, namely 0.29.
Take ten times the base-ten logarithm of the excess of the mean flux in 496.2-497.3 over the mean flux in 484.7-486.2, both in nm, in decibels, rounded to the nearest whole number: 7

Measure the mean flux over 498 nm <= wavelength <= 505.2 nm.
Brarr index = 21.8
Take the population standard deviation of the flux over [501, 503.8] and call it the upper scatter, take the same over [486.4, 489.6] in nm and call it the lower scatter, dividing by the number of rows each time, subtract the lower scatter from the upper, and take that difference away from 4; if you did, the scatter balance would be 4.8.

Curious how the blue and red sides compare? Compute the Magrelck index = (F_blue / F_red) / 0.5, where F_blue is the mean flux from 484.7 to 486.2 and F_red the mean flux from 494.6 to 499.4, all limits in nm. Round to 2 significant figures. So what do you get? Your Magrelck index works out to 1.5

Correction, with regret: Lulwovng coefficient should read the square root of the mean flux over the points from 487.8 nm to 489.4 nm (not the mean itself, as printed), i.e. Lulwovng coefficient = 4.56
